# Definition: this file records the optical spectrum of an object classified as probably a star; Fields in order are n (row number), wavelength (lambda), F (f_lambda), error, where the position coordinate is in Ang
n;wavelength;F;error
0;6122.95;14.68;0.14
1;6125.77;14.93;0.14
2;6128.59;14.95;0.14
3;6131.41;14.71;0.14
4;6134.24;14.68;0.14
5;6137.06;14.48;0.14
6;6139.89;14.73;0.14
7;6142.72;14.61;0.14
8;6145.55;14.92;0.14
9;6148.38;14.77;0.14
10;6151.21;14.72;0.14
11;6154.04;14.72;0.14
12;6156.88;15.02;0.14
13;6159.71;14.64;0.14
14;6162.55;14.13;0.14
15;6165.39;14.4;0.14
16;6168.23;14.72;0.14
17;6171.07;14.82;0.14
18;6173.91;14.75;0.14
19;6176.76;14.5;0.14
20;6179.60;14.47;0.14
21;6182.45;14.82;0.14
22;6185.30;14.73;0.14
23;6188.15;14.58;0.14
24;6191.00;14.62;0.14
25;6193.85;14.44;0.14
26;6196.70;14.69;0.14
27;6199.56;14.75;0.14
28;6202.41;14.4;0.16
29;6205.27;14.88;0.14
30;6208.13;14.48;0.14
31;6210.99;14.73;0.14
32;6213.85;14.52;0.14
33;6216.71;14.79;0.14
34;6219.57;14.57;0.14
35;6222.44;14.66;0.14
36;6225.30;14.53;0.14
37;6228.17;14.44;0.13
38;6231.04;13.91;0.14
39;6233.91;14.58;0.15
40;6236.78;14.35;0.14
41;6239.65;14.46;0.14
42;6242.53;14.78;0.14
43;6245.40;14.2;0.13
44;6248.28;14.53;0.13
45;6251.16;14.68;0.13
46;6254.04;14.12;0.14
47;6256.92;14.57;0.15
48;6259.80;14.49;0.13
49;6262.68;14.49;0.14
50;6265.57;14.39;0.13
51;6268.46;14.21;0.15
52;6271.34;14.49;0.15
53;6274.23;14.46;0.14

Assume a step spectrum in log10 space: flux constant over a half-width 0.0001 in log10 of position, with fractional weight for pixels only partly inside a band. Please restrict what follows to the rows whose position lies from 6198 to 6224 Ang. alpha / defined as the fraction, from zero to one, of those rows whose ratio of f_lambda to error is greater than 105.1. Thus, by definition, 0.44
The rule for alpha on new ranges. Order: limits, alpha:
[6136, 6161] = 0.67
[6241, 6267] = 0.67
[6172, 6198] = 0.33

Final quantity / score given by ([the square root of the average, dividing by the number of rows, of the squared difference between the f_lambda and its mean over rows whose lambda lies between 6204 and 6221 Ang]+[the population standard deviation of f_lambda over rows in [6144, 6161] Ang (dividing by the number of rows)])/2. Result 0.139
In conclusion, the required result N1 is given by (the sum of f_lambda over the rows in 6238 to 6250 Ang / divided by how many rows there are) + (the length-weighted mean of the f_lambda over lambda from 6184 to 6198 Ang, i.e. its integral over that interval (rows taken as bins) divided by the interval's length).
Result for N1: 29.1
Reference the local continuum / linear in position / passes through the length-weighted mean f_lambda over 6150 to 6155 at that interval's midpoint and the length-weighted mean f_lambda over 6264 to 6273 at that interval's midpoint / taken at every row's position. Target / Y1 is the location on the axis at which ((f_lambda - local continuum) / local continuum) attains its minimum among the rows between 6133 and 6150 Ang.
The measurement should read 6137.06 Ang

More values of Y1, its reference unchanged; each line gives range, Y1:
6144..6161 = 6159.71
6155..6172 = 6162.55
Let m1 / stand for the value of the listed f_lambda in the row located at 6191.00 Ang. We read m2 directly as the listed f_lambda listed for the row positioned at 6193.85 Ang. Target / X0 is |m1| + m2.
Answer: 29.1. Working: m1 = 14.62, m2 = 14.44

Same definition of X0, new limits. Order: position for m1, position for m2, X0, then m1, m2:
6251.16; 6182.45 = 29.5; 14.68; 14.82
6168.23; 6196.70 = 29.4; 14.72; 14.69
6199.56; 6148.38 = 29.5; 14.75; 14.77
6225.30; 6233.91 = 29.1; 14.53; 14.58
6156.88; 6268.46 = 29.2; 15.02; 14.21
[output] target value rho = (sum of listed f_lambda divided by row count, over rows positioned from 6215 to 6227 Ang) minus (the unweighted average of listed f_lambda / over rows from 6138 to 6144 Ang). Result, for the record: 0.0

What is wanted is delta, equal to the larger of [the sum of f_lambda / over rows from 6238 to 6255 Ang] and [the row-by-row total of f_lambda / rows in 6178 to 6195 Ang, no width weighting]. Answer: 88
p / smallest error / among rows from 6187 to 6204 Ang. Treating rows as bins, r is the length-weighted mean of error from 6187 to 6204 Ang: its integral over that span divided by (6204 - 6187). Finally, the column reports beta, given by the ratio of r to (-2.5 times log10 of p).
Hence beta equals 0.0672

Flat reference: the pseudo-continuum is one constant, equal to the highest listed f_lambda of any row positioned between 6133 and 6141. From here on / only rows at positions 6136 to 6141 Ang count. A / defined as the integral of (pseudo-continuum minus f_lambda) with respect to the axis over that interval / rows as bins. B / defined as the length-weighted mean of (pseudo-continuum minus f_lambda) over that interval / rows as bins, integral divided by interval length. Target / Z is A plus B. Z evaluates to 0.7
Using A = 0.6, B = 0.12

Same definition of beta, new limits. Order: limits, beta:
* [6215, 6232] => 0.0625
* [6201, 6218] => 0.0671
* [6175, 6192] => 0.0656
